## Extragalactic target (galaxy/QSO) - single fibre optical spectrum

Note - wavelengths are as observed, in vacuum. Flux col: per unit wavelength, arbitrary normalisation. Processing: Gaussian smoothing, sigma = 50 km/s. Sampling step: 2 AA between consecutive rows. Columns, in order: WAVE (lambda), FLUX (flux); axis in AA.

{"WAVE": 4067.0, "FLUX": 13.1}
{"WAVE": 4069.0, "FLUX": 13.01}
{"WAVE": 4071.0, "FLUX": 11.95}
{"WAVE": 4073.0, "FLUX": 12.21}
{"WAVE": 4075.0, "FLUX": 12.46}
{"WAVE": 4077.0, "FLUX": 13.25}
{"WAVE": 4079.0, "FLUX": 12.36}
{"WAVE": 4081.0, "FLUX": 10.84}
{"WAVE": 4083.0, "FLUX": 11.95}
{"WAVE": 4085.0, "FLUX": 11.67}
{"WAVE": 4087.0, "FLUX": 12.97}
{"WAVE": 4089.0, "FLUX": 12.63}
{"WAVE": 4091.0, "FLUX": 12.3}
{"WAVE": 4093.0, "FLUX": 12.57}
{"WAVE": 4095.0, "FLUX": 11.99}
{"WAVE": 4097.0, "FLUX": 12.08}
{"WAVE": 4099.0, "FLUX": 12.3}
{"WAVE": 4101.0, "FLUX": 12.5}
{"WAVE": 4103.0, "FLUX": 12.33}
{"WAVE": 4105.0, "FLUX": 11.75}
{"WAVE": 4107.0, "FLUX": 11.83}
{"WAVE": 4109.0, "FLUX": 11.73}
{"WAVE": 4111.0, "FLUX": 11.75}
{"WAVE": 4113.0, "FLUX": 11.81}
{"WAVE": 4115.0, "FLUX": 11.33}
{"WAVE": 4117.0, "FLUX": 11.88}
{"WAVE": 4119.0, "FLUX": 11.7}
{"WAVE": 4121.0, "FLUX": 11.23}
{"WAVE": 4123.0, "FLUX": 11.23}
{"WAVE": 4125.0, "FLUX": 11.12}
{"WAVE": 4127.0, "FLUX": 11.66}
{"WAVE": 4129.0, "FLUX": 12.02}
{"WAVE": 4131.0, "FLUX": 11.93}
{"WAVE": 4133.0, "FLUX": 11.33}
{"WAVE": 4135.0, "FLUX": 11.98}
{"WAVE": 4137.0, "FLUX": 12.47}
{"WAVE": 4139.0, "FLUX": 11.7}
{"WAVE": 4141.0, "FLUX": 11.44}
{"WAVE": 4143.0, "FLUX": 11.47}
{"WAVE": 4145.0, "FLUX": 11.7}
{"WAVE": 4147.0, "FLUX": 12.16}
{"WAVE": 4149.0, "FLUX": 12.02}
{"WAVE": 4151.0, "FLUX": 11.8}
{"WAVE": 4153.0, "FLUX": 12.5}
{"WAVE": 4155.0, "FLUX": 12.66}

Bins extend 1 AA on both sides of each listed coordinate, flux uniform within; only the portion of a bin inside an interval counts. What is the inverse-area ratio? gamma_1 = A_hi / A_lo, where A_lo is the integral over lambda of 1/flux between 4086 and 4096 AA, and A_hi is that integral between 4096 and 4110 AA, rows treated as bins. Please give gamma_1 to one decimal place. 1.4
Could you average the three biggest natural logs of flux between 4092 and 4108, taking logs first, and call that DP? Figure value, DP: 2.523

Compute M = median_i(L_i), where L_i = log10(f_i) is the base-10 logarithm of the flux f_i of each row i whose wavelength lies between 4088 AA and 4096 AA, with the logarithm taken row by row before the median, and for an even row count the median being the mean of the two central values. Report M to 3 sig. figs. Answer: 1.09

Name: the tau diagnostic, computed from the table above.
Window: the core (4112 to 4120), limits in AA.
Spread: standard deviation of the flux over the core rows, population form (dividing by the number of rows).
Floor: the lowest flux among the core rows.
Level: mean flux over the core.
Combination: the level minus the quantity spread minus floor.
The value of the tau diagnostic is 22.8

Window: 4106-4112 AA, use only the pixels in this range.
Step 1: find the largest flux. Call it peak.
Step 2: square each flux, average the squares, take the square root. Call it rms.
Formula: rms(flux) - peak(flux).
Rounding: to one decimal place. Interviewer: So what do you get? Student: -0.1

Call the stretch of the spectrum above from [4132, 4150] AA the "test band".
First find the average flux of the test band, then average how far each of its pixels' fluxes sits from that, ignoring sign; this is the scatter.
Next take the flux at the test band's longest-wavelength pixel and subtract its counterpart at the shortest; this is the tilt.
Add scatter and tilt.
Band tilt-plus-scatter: 1.0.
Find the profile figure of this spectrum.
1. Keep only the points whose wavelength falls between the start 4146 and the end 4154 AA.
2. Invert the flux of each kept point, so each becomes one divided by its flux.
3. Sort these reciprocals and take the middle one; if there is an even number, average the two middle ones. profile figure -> 0.0827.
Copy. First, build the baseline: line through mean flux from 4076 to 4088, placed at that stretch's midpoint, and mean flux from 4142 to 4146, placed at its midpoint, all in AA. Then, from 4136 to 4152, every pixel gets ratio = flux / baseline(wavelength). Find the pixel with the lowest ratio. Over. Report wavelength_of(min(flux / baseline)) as 4141.0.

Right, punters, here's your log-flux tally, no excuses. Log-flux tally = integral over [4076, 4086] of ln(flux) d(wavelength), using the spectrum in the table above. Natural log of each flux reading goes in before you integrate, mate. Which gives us 24.8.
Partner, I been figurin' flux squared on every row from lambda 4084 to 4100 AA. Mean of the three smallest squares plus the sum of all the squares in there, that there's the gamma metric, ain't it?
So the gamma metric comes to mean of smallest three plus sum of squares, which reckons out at 1356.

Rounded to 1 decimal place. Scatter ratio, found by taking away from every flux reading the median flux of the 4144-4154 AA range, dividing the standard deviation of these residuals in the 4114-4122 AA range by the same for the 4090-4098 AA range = 1.2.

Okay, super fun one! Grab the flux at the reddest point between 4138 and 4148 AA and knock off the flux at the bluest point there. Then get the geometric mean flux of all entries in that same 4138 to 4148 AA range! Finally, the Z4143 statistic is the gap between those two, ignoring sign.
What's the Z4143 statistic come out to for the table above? 11.2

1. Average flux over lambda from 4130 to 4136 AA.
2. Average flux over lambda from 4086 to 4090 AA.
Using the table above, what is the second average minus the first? 1.1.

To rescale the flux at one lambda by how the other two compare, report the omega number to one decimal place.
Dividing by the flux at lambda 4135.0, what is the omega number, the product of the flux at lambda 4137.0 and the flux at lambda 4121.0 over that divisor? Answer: 11.7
